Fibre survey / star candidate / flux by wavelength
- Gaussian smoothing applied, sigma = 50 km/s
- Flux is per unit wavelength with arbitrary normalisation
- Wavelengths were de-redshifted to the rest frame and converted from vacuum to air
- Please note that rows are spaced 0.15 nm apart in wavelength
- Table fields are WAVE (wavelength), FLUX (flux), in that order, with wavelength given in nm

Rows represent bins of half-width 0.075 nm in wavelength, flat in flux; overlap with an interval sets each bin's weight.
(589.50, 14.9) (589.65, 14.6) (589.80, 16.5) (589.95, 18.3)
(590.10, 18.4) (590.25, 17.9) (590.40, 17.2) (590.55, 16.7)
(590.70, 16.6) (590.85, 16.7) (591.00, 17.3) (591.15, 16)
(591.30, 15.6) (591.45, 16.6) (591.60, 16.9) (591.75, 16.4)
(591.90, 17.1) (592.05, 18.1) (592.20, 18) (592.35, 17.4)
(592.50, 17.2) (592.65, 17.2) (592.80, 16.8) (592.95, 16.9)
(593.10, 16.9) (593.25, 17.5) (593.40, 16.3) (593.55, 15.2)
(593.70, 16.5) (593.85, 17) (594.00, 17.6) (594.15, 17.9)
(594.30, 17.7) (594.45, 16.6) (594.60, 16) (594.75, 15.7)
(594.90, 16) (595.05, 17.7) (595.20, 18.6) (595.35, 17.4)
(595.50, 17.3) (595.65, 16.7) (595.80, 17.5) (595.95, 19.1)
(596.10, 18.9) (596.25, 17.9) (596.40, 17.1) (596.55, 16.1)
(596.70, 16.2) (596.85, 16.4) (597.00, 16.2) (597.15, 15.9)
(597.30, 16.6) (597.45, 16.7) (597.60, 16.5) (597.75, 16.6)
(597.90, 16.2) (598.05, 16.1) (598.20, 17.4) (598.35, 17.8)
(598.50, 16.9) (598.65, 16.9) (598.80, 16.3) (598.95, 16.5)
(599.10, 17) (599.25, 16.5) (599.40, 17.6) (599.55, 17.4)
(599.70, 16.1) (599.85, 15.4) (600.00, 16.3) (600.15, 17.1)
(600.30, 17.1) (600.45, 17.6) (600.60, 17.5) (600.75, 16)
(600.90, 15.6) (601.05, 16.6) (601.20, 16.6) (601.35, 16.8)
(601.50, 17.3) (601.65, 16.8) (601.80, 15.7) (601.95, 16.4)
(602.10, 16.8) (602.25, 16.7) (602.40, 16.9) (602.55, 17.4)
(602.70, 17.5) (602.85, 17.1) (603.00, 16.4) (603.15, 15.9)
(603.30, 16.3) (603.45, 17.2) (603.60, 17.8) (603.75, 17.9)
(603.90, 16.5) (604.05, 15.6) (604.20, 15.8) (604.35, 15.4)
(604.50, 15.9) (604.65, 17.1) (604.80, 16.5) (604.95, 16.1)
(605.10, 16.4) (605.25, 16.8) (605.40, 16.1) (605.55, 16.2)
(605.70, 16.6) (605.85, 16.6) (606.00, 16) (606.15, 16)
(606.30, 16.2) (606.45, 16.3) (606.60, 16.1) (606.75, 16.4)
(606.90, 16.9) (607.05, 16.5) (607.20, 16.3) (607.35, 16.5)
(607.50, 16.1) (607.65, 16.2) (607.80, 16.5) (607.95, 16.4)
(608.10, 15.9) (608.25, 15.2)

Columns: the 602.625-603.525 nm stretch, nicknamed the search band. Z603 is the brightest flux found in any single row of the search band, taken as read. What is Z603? 17.5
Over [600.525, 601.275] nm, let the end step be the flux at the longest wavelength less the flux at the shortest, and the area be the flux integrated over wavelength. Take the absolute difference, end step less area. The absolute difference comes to 13.2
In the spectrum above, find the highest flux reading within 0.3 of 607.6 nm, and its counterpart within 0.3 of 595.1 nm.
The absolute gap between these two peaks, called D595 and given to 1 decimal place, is 2.1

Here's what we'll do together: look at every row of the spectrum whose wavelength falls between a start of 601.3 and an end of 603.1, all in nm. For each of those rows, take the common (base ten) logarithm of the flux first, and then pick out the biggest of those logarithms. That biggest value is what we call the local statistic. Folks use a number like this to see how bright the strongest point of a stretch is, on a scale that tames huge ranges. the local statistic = 1.24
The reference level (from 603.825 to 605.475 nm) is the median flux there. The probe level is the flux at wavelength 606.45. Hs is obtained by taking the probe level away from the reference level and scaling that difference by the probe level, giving -0.012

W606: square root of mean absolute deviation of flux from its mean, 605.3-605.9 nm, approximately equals 0.47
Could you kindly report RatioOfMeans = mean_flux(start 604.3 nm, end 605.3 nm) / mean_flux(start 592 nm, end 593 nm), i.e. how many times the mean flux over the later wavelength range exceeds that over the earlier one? 0.94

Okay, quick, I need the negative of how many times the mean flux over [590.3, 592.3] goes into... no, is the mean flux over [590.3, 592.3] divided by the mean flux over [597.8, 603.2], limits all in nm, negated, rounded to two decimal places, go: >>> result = -1.01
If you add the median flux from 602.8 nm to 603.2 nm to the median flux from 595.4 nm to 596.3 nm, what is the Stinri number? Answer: 34.1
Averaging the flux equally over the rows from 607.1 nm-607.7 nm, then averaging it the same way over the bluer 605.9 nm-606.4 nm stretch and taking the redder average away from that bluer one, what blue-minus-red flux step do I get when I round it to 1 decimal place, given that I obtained -0.2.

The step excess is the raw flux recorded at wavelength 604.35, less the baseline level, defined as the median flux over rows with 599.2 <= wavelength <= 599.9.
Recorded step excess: -1.1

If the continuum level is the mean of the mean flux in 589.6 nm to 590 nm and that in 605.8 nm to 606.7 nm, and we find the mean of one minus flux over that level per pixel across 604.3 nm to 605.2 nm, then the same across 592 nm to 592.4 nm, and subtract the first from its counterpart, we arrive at -0.10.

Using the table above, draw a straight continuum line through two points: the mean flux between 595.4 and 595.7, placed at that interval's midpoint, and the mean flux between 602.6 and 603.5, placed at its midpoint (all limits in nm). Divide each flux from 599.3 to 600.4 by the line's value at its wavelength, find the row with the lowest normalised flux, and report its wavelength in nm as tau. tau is 599.85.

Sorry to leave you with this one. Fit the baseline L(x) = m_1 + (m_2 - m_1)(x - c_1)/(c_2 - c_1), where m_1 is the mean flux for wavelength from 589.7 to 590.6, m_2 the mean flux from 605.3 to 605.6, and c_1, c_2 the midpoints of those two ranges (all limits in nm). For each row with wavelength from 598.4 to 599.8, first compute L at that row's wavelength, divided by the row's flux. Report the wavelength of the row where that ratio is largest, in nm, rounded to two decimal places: 599.70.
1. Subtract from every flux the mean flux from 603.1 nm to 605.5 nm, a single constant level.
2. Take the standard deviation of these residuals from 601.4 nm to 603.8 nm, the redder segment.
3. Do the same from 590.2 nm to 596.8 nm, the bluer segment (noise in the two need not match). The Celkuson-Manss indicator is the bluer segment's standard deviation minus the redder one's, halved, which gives 0.11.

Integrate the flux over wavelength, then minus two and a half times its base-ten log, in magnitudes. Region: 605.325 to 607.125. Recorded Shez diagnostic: -3.670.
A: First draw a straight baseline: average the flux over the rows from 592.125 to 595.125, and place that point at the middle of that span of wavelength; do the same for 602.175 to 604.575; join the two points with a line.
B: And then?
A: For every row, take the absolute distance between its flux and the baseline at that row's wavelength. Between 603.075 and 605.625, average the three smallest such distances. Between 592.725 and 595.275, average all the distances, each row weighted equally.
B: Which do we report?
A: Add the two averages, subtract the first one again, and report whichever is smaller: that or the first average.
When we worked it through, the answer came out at 0.14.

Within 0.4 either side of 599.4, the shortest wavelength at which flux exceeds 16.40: 599.10 nm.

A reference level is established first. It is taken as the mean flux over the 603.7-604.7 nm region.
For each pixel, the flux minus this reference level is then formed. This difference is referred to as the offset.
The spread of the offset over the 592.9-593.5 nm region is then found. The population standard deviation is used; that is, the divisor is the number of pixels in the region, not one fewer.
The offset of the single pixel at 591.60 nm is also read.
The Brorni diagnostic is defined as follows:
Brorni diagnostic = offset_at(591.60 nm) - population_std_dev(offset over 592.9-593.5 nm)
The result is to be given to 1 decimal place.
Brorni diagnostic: 0.2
